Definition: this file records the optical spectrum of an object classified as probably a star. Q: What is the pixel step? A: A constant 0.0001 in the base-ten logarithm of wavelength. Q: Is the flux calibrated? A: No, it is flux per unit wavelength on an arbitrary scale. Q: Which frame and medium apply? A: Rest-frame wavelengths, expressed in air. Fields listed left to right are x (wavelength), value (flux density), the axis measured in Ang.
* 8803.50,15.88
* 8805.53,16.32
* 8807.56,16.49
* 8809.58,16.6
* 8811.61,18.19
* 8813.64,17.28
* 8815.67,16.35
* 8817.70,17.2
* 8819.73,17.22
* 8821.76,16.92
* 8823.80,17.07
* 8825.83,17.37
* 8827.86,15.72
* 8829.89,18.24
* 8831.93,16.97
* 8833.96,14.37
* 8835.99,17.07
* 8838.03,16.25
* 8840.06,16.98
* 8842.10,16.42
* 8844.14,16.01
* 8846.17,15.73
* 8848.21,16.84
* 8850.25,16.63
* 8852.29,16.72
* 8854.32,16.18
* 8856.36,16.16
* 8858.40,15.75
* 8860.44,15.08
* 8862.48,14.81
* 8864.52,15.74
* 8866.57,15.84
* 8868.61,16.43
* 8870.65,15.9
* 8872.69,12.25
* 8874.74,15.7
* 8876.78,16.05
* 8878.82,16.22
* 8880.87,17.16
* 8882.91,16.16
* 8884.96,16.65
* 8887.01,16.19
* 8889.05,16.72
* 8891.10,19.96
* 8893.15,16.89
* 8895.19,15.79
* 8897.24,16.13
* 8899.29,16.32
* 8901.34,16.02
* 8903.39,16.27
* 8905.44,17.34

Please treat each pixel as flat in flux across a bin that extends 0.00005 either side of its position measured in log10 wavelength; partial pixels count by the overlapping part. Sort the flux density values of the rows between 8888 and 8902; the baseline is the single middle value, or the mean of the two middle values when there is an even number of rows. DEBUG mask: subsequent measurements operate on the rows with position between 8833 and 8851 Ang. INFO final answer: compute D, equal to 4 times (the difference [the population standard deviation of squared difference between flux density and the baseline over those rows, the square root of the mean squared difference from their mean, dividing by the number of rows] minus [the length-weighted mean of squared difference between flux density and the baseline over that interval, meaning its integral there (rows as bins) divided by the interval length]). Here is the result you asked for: 2.1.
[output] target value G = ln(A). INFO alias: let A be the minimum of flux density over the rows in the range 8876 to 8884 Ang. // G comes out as 2.78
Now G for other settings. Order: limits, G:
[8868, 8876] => 2.51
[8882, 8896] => 2.76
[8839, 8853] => 2.76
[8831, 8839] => 2.67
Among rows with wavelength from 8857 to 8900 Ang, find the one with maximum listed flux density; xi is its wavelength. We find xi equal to 8891.10 Ang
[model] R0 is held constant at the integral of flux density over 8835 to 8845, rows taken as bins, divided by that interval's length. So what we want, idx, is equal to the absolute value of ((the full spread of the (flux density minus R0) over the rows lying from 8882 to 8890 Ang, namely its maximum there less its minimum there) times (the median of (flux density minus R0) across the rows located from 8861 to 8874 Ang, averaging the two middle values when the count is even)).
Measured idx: 0.4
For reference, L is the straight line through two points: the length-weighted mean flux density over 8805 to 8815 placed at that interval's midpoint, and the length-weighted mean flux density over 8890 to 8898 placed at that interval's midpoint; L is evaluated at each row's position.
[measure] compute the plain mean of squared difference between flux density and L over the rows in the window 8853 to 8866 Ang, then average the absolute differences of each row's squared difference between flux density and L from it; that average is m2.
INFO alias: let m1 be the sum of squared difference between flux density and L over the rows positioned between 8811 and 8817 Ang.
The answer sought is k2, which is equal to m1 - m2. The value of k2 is 0.4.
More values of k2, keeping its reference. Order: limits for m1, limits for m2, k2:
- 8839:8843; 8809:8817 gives 0.0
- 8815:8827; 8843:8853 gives 0.0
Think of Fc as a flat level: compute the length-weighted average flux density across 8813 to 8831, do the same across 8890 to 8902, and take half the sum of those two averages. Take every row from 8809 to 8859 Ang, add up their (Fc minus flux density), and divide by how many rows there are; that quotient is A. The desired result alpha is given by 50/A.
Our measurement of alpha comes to 165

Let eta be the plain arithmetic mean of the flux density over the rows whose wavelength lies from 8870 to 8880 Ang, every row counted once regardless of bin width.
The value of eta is 15.2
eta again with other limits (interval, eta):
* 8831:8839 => 16.2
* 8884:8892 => 17.4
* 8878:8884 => 16.5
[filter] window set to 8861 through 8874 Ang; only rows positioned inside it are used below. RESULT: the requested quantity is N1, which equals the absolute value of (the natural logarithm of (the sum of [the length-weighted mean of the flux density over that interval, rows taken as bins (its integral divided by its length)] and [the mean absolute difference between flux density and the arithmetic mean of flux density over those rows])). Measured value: 2.79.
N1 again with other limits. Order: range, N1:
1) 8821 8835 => 2.87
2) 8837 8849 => 2.82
